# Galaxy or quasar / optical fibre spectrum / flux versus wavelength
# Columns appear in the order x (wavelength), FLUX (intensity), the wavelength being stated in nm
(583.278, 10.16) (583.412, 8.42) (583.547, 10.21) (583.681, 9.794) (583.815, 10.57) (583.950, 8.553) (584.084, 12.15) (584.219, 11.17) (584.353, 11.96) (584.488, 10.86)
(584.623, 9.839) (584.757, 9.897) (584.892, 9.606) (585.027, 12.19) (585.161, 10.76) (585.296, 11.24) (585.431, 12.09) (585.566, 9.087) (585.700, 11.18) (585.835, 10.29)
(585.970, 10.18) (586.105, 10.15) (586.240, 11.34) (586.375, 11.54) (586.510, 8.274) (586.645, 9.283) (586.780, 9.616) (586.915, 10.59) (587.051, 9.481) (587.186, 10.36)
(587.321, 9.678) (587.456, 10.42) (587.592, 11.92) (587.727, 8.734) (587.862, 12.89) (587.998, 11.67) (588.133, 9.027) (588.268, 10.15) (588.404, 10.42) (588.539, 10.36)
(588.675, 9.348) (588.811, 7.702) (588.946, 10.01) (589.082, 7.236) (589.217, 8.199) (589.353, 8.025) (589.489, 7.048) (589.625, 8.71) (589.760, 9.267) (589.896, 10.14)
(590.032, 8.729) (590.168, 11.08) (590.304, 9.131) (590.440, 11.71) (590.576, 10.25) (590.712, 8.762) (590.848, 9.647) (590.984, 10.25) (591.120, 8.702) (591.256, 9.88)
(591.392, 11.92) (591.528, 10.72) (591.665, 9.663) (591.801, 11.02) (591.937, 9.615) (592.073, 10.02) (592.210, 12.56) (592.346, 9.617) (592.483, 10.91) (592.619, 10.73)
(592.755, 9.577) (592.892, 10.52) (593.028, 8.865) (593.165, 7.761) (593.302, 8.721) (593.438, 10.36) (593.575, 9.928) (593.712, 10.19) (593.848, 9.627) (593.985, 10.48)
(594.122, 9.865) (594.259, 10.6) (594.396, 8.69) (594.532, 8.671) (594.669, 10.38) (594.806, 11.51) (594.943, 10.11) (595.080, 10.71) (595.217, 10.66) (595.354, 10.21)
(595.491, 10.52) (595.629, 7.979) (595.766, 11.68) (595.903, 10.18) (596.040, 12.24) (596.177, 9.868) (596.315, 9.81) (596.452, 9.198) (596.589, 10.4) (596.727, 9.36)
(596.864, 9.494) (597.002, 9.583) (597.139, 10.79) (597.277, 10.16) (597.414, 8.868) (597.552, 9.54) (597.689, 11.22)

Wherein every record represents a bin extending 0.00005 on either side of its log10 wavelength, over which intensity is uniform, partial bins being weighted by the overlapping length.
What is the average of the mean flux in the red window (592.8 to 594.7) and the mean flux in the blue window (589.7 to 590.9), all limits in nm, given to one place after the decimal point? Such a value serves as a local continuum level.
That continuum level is 9.7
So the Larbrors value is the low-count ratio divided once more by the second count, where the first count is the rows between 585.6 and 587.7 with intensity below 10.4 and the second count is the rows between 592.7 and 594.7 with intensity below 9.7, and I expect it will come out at 0.18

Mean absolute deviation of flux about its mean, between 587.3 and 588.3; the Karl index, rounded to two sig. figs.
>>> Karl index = 1.2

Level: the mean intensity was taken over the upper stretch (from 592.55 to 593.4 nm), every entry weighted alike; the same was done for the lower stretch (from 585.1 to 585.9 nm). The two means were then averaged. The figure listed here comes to 10.1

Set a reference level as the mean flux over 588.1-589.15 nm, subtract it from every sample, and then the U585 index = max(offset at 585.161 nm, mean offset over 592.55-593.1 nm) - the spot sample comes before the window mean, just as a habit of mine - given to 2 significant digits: 1.5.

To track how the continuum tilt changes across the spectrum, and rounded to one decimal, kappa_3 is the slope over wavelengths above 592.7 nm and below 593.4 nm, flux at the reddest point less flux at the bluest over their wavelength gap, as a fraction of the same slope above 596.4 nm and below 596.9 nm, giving -2.2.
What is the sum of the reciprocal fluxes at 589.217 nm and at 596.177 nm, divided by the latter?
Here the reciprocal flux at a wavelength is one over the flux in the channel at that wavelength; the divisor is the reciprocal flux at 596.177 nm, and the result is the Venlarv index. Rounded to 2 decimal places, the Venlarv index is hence 2.20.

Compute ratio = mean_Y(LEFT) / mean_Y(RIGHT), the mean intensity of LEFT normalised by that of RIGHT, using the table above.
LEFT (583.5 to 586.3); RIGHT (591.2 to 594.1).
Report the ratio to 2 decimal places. 1.05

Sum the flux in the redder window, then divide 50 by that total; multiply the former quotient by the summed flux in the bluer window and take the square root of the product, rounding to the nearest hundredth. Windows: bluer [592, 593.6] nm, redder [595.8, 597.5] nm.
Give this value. 7.06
